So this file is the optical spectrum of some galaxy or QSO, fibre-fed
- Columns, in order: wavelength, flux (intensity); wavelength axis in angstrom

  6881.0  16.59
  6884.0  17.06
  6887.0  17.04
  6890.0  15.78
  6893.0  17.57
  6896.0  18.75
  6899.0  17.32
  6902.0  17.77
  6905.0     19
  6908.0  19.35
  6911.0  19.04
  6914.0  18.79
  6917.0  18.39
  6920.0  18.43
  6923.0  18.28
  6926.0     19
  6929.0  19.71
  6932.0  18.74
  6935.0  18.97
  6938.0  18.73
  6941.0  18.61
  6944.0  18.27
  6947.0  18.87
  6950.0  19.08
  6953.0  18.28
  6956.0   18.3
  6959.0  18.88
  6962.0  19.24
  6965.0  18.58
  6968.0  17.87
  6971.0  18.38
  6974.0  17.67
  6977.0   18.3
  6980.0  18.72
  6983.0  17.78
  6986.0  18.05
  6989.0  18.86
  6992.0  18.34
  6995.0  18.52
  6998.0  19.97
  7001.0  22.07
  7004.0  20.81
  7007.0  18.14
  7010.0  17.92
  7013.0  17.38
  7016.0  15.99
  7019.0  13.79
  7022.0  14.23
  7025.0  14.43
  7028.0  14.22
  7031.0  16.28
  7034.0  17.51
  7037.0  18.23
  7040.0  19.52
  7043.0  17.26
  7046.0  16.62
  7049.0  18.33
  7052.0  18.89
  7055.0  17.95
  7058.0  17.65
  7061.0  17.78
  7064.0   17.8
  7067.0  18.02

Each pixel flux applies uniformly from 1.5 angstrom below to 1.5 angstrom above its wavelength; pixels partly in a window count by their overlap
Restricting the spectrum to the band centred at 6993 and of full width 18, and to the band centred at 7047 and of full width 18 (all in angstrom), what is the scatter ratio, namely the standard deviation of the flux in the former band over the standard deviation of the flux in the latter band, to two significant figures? 1.4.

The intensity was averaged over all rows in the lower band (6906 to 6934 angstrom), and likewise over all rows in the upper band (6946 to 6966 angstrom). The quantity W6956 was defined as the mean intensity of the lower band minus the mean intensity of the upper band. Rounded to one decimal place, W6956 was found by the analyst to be 0.1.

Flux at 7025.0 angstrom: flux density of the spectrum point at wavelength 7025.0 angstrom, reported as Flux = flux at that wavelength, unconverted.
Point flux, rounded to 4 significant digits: 14.43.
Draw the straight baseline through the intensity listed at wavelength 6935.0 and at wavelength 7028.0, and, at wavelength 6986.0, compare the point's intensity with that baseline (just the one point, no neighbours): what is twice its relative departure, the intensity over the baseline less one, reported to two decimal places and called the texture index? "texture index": 0.21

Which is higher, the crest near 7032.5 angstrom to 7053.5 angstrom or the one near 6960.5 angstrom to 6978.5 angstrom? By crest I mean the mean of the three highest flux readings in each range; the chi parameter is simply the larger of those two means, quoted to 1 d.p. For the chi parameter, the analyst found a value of 18.9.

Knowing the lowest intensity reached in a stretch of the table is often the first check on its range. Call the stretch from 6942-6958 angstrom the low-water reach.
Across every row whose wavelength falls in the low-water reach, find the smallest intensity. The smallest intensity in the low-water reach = 18.27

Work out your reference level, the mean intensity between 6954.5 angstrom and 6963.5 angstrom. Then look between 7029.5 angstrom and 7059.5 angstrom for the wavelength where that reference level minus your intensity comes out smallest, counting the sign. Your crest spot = 7040.0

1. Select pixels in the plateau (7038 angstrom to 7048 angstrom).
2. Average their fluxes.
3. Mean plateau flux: 17.8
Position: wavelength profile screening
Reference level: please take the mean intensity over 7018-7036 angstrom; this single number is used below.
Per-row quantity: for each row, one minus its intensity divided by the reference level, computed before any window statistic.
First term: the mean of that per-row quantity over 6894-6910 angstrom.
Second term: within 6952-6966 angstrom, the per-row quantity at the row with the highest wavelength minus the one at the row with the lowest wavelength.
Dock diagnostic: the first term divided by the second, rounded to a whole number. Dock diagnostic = 11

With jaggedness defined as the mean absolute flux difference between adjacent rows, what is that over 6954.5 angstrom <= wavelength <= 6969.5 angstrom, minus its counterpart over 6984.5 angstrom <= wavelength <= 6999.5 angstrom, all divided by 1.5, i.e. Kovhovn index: -0.11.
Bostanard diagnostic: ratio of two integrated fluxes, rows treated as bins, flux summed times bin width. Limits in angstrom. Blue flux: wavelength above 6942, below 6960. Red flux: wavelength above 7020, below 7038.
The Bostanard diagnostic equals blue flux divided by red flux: 1.2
